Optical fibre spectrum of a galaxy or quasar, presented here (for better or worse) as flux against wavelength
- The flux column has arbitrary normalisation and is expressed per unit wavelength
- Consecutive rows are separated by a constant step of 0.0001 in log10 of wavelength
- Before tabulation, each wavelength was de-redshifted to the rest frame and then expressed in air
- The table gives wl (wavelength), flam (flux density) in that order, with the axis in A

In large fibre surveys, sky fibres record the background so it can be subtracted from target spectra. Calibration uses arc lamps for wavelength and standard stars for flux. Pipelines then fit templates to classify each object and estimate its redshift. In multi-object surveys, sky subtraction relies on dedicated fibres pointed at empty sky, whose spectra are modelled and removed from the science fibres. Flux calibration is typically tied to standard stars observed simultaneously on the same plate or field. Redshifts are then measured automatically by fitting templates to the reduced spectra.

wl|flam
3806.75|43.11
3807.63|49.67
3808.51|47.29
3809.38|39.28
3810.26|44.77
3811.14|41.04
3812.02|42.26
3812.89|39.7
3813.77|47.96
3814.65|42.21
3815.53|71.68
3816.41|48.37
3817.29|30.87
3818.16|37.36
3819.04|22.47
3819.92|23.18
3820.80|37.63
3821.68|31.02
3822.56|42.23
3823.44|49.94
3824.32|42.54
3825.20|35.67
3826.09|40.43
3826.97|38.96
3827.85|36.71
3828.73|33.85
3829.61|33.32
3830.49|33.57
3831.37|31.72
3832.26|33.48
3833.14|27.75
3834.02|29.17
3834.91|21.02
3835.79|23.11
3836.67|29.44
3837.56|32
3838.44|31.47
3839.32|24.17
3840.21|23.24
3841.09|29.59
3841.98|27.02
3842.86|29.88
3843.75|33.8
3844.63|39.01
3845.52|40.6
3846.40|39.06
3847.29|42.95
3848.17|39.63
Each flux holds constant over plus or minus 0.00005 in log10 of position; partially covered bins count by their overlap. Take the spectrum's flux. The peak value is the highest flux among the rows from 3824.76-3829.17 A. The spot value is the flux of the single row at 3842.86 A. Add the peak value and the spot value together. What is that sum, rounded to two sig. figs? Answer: 70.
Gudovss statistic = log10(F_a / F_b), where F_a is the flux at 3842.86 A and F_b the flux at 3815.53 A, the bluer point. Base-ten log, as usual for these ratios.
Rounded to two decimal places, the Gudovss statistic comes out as -0.38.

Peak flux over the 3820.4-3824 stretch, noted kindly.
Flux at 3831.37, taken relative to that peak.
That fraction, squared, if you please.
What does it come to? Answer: 0.40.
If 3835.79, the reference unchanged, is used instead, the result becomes 0.21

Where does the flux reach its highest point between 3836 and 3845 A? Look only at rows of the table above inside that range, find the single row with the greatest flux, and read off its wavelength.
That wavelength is 3844.63 A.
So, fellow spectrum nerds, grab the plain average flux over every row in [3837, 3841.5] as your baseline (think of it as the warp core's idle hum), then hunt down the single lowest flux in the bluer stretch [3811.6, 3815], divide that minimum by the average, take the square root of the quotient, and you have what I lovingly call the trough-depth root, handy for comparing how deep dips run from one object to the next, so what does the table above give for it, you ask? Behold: 1.19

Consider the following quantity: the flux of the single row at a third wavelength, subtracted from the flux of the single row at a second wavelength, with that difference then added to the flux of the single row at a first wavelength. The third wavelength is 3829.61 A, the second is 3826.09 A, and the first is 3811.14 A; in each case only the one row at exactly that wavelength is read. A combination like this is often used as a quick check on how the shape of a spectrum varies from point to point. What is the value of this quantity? 48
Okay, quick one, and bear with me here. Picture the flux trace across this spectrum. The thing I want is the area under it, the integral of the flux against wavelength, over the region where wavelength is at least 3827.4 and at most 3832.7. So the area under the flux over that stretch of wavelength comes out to 179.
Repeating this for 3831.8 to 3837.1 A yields 145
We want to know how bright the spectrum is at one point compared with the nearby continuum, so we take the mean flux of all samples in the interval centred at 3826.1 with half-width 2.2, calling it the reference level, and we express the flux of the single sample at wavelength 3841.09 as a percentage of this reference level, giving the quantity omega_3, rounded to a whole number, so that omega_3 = 76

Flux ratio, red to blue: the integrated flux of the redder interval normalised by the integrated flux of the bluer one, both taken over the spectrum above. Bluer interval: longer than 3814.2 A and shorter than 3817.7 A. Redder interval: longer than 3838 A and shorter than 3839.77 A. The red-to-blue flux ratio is 0.29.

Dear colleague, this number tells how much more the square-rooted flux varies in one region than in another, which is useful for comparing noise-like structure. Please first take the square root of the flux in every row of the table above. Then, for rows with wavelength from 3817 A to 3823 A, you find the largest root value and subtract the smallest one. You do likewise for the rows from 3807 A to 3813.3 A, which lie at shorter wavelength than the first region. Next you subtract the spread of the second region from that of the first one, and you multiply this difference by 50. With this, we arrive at 49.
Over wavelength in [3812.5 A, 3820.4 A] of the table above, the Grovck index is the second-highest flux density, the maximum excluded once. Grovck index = 48.37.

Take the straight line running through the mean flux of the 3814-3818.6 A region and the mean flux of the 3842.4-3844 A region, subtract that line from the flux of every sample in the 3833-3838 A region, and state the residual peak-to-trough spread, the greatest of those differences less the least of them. 12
